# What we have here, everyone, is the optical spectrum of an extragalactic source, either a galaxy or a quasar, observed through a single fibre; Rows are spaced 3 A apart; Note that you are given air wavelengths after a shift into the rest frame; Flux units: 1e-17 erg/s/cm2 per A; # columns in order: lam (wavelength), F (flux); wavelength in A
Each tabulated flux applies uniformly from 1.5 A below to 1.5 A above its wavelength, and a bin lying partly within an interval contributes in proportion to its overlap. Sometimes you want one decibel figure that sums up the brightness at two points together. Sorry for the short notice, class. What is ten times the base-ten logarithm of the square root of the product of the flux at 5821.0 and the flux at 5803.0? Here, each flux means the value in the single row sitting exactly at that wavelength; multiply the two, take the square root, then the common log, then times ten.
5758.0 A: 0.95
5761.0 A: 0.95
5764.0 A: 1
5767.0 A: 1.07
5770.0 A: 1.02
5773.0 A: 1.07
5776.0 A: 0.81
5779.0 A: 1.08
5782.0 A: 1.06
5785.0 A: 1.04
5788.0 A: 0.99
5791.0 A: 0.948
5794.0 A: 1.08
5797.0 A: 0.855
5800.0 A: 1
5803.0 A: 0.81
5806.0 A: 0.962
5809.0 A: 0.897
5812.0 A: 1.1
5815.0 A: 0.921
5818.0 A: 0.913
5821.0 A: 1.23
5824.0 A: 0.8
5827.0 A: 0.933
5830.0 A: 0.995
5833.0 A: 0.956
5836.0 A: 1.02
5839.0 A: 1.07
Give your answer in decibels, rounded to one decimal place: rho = 0.0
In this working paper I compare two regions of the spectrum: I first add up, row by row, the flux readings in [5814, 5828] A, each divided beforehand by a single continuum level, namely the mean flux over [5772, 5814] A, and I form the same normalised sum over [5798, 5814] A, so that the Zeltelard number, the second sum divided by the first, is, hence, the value 0.99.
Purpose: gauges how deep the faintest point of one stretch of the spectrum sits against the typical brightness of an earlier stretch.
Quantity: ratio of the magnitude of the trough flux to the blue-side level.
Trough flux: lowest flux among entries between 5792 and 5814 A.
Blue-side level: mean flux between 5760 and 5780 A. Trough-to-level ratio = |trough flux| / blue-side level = 0.81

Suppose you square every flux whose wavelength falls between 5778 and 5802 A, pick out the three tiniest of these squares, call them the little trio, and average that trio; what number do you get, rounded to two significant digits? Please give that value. 0.87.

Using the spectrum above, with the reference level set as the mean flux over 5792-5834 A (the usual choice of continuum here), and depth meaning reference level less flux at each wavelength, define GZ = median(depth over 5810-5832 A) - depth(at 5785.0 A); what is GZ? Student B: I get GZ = 0.11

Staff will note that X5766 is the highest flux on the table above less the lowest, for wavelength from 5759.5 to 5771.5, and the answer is 0.12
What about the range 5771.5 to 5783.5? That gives 0.27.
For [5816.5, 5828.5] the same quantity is 0.43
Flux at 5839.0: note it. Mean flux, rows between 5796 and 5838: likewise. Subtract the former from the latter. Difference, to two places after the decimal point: -0.11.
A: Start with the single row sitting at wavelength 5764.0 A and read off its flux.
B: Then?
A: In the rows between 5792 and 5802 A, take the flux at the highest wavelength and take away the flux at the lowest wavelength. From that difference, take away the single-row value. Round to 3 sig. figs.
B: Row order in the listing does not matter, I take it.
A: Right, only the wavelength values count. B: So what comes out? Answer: -1.08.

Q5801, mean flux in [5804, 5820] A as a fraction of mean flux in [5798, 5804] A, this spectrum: 1.059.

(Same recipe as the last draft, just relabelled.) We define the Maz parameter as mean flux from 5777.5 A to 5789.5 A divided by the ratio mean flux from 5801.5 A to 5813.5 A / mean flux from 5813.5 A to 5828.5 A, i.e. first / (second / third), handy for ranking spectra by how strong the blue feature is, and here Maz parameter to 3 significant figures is 1.06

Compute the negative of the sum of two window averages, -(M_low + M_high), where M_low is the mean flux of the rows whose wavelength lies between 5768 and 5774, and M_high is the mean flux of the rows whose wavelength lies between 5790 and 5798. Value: -2.01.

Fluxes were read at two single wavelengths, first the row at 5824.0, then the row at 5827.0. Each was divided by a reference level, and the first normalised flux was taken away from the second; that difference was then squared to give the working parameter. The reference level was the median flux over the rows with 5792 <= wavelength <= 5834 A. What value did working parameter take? 0.020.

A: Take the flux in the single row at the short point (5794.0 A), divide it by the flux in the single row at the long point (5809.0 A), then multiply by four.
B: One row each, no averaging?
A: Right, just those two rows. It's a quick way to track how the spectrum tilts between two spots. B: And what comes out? 4.82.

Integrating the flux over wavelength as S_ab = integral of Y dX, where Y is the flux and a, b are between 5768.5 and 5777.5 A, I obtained 8.7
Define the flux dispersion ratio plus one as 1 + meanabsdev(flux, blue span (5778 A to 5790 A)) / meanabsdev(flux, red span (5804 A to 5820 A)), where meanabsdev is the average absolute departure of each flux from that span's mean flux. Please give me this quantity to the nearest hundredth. 1.47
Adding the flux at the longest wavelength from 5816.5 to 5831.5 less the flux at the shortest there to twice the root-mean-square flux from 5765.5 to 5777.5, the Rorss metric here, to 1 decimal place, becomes 2.1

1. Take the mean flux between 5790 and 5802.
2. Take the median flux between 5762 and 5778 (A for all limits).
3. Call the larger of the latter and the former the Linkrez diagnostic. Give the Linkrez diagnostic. 1.02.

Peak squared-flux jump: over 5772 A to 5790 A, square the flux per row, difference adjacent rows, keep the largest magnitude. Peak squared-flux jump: 0.51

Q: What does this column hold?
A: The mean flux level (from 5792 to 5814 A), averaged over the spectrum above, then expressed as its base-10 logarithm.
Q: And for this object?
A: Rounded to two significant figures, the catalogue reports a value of -0.019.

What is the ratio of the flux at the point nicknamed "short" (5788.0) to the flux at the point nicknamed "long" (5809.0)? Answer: 1.10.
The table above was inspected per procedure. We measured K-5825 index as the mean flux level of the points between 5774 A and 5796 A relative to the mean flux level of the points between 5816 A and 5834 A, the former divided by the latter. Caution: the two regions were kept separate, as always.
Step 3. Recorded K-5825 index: 1.03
